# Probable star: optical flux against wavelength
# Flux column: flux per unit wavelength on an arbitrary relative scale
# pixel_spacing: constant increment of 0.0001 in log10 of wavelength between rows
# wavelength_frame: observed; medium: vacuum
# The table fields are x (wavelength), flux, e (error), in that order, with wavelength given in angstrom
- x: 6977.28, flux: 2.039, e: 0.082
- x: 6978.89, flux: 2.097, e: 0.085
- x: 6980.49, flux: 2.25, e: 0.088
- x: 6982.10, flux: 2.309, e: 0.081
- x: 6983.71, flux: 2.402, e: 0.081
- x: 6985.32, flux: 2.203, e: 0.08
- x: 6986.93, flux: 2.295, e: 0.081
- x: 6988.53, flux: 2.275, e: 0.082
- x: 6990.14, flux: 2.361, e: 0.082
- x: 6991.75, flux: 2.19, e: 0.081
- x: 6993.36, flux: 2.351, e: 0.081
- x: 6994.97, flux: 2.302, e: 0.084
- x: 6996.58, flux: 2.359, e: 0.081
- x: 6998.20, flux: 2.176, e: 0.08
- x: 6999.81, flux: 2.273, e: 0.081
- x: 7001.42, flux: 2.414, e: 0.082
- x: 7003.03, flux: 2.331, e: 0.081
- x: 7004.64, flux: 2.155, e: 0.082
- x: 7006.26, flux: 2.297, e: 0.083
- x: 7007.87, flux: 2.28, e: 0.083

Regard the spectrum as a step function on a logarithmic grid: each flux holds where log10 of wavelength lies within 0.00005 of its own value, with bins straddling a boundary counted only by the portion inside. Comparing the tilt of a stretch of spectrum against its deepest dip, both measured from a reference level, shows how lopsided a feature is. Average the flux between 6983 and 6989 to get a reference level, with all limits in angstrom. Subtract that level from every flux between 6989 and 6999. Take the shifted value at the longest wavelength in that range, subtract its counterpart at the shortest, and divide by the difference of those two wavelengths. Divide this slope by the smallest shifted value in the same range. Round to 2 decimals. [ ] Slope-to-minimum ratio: 0.19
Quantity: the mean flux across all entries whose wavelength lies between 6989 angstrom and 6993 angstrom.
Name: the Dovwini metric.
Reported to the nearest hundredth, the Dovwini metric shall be 2.28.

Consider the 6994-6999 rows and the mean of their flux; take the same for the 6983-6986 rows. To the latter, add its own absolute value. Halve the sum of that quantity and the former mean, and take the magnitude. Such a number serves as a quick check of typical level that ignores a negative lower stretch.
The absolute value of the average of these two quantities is 3.44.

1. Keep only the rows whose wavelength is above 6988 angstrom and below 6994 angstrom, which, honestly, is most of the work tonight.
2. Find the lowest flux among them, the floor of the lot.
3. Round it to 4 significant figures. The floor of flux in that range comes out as 2.190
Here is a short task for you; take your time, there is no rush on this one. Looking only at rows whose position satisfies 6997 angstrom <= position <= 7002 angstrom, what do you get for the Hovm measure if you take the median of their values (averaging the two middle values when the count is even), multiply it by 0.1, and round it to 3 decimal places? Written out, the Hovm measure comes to 0.227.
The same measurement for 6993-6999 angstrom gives 0.233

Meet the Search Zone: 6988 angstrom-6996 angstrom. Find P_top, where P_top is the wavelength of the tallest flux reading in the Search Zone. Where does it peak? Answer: 6990.14 angstrom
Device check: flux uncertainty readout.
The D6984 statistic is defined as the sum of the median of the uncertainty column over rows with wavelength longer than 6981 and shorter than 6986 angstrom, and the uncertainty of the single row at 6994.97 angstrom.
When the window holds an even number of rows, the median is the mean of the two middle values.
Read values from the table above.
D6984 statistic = 0.1650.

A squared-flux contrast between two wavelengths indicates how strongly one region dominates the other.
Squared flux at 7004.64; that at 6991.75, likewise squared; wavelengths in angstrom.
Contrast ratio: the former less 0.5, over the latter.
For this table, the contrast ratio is 0.864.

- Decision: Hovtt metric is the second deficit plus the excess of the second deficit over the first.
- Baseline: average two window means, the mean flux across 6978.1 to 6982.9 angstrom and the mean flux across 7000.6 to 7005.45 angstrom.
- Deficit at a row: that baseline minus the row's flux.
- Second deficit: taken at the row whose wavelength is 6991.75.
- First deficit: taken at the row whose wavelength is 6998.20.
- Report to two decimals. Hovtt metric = 0.06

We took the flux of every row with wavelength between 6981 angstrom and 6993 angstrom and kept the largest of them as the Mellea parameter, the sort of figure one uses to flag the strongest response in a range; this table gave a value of 2.402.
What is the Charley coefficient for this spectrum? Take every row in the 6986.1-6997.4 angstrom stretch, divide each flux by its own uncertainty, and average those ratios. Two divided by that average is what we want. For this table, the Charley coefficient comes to 0.0709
